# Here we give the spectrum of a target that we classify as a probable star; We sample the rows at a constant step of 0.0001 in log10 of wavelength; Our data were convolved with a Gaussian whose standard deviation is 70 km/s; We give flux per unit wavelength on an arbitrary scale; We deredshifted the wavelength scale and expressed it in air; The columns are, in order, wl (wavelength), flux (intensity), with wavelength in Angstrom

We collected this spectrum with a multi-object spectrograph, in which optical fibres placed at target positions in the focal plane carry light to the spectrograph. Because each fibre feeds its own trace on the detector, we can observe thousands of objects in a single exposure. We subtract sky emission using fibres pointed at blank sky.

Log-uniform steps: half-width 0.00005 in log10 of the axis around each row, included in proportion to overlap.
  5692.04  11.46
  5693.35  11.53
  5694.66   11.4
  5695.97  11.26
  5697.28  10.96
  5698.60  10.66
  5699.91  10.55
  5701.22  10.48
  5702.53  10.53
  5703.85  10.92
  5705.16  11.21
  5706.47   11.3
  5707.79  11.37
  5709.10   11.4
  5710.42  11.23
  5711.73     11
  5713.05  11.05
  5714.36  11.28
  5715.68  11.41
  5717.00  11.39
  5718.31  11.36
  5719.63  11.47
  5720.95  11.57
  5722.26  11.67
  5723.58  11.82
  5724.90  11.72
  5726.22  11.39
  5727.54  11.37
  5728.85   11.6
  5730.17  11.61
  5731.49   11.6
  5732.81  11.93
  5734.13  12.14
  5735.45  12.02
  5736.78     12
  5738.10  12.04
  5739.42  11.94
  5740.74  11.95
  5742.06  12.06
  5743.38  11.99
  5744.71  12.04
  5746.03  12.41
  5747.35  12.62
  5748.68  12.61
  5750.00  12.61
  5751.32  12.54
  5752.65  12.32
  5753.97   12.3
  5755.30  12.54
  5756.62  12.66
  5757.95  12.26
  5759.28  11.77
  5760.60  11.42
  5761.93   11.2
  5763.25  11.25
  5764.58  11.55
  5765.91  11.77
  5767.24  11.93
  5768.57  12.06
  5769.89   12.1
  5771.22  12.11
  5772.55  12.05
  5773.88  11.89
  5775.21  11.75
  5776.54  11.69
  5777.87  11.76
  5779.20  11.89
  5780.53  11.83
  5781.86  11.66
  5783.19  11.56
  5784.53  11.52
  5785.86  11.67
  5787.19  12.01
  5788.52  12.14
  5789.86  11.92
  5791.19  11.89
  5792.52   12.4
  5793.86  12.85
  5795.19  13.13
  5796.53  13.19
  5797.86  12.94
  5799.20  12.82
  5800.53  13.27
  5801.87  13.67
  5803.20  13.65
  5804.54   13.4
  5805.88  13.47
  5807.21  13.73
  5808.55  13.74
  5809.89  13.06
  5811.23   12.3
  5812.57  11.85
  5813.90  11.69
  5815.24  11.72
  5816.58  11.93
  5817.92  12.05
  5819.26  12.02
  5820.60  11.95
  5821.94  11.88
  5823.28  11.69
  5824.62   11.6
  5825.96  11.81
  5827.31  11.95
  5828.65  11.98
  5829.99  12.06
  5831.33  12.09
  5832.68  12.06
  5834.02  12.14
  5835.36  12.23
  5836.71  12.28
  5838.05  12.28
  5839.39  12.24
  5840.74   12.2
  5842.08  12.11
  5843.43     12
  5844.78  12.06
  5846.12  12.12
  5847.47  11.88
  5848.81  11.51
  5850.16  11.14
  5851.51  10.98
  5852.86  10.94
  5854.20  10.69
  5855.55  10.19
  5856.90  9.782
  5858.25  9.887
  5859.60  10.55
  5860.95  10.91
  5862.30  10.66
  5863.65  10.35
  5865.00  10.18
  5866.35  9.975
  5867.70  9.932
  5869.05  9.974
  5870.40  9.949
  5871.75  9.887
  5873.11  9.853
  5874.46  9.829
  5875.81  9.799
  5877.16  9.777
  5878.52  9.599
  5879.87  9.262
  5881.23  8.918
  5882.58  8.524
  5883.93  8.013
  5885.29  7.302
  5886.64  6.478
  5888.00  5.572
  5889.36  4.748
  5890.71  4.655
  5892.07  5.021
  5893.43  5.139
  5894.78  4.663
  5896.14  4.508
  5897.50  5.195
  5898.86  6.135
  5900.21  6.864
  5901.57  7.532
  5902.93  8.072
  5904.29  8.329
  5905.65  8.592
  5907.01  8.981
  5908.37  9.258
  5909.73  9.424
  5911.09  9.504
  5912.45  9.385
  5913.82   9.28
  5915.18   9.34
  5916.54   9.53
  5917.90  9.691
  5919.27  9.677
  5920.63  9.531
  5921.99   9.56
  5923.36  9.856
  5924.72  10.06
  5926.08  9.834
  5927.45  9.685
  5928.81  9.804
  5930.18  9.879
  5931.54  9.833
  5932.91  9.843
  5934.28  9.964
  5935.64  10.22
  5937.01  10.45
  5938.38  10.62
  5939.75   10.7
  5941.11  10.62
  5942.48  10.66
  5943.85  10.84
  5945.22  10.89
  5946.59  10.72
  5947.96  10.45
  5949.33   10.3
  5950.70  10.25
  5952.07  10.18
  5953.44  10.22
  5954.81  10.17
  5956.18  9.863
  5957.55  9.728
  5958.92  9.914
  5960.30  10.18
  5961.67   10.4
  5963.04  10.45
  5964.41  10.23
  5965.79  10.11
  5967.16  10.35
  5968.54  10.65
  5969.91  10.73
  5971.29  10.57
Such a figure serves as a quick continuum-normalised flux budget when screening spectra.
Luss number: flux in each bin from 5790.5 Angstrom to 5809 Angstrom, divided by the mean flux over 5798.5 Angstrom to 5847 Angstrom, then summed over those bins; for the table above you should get 14.9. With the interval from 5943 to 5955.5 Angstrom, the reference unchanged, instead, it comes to 7.6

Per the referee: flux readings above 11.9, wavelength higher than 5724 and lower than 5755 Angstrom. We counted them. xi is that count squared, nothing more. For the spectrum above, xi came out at 289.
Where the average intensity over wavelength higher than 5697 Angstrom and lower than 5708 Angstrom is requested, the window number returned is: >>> 10.9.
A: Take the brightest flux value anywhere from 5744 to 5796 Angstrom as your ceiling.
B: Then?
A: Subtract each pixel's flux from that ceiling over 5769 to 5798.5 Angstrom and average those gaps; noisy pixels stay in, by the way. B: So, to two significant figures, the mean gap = 1.0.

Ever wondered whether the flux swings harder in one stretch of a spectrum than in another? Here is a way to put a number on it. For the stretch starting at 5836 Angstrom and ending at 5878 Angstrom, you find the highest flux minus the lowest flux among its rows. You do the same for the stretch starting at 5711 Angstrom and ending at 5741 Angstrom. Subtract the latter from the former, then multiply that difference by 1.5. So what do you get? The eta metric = 2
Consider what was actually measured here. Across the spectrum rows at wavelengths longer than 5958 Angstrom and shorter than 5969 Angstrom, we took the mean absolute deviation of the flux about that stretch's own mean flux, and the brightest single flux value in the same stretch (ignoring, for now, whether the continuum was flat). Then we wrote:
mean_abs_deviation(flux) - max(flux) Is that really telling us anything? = -10.5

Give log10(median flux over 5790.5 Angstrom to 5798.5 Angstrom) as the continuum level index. 1.11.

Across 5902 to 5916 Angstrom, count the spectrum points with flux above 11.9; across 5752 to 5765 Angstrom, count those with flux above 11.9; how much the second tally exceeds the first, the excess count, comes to 5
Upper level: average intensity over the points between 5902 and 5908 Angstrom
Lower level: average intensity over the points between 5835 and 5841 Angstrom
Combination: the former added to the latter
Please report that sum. 20.7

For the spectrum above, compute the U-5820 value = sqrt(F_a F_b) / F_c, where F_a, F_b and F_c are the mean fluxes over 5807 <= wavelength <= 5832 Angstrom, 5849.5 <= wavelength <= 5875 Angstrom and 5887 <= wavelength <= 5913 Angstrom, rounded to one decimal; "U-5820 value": 1.6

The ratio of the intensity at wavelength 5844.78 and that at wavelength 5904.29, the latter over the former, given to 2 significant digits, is 0.69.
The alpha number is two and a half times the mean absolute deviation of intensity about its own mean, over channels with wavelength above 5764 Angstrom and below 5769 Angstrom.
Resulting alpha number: 0.42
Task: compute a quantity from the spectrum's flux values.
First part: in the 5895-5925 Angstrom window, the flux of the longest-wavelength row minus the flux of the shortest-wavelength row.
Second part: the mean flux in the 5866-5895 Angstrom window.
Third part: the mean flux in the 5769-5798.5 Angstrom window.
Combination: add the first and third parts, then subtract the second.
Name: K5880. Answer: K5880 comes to 10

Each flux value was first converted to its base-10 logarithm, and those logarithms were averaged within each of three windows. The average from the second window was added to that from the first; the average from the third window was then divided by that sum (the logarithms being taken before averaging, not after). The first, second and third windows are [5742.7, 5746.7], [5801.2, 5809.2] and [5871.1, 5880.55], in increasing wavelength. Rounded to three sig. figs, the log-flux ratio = 0.445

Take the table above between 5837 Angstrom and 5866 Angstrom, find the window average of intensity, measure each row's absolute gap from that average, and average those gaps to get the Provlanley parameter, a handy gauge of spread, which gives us 0.7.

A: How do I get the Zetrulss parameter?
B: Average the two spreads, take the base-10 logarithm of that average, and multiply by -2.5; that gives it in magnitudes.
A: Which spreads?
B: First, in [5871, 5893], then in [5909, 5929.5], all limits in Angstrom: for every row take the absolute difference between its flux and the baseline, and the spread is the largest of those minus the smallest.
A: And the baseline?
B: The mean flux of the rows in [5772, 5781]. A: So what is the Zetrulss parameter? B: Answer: -1.2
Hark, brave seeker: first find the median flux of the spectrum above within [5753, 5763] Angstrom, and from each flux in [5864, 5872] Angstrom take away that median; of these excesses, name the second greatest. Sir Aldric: -2.3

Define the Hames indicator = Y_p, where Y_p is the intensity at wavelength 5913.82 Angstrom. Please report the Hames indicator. 9.28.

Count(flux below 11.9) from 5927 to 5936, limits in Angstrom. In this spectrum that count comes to 7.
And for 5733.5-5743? 0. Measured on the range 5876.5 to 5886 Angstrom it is 7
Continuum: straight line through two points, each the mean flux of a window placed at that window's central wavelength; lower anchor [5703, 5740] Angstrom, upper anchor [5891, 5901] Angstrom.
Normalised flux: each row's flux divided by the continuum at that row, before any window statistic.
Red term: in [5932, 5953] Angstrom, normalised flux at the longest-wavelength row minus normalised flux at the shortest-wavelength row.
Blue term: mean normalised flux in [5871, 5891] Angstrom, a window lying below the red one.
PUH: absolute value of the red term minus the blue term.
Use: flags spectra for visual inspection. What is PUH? 0.8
